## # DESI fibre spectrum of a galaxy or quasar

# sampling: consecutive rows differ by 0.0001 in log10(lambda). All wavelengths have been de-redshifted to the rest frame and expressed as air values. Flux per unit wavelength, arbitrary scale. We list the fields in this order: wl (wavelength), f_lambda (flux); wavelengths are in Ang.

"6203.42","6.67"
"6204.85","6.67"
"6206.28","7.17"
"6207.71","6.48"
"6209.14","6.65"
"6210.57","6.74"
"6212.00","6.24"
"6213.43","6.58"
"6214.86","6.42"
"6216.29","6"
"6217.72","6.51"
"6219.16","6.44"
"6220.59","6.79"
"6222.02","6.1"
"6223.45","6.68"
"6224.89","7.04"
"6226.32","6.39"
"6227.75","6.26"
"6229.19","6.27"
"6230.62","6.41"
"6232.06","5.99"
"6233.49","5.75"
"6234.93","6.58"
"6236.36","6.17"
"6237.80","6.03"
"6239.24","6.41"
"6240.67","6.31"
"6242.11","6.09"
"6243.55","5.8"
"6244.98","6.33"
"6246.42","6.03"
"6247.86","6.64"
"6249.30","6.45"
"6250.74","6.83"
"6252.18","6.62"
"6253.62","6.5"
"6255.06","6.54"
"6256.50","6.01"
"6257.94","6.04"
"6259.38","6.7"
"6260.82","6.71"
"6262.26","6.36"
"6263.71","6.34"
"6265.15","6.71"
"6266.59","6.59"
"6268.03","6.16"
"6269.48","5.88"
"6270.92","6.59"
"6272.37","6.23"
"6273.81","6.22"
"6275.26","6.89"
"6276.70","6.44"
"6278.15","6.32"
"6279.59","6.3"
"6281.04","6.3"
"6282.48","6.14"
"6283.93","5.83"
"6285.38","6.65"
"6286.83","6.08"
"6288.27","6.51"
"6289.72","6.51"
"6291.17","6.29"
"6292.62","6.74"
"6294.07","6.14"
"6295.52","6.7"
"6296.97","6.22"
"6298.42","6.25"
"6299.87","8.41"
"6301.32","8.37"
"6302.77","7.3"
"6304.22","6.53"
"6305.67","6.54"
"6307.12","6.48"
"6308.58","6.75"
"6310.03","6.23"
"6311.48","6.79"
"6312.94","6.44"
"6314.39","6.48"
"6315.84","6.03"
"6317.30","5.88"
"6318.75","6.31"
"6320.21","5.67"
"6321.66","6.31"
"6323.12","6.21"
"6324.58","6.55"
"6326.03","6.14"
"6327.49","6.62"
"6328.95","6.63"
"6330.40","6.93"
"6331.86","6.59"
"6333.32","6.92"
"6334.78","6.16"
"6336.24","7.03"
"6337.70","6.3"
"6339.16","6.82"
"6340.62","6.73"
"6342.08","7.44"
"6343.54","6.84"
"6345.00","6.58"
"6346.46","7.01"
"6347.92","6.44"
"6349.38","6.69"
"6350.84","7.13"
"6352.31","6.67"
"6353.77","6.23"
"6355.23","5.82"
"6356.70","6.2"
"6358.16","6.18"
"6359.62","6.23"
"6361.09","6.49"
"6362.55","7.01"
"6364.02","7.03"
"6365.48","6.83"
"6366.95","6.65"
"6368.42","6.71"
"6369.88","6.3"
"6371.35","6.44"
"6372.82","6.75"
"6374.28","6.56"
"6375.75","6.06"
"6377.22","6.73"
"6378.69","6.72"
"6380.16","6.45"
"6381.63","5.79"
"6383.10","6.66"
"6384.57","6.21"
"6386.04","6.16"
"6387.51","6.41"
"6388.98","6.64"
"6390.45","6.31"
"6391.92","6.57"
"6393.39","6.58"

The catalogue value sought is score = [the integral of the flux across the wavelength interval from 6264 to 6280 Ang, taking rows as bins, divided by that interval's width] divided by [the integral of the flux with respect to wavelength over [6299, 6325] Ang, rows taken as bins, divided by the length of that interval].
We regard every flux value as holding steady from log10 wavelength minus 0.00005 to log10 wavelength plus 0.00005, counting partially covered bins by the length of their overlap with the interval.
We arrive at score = 0.97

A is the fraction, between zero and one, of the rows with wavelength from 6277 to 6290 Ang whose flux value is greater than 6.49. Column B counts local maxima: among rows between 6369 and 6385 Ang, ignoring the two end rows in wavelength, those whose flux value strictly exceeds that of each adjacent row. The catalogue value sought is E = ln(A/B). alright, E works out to -2.2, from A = 0.3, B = 3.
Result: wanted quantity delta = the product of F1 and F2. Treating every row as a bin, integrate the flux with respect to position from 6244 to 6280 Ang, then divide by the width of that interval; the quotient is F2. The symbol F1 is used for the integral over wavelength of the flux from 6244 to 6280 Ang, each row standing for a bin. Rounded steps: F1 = 230.9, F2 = 6.41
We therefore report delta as 1481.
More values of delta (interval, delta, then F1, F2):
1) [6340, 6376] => 1572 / 237.9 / 6.61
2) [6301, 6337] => 1537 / 235.2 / 6.53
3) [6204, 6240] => 1489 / 231.5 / 6.43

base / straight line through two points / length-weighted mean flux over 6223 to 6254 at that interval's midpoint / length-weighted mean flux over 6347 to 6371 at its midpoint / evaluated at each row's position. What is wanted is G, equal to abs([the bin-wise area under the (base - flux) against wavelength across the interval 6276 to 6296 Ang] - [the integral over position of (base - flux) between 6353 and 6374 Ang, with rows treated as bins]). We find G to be 0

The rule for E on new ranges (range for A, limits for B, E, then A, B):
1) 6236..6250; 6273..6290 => -3.0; 0.1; 2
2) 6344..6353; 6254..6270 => -0.9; 0.8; 2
